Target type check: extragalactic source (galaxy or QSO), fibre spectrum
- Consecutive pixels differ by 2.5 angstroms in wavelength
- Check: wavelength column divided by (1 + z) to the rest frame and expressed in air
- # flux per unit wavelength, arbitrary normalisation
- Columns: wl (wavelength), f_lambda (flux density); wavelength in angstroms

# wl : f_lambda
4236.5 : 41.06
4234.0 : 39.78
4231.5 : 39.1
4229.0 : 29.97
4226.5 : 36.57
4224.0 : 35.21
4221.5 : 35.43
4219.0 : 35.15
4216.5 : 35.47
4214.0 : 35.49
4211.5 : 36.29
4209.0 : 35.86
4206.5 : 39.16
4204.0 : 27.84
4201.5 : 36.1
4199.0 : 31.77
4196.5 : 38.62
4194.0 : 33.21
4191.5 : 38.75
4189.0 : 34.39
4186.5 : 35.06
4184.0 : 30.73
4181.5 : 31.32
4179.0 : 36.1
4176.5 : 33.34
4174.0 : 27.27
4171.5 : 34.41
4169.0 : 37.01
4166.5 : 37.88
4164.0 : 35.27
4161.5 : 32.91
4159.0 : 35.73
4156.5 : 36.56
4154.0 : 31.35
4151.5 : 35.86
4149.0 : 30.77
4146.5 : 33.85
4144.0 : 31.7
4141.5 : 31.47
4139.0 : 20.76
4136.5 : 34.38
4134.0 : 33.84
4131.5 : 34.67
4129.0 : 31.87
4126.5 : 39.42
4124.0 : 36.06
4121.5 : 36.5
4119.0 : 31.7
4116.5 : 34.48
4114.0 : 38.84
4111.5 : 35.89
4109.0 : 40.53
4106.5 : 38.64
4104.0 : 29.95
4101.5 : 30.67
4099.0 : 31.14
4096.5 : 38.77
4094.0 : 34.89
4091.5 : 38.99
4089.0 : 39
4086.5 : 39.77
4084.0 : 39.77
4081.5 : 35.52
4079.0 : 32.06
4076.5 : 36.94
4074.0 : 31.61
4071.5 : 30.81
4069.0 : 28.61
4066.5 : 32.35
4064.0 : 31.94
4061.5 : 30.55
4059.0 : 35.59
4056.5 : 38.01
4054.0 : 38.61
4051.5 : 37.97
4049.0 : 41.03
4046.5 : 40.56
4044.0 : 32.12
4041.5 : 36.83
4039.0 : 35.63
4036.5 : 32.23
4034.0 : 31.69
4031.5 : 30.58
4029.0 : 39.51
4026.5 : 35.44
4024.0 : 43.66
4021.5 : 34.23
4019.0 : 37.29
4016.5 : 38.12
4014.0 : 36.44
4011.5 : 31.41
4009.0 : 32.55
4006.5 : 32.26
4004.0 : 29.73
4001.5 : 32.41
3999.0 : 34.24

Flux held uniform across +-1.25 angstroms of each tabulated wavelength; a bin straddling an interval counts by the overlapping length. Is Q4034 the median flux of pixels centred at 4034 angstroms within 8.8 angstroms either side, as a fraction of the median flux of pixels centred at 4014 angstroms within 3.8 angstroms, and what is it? 0.97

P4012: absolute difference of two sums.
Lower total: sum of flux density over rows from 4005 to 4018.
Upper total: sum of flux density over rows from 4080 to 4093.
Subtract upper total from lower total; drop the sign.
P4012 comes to 22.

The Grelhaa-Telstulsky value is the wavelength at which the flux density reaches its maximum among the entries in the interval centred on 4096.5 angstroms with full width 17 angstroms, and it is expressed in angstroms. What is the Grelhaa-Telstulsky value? 4089.0 angstroms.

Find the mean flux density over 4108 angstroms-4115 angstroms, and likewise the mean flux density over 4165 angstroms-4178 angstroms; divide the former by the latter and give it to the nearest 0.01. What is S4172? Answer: 1.13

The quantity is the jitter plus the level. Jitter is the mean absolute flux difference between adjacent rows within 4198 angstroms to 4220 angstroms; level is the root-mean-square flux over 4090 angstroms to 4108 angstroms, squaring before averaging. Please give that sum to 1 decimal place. 38.5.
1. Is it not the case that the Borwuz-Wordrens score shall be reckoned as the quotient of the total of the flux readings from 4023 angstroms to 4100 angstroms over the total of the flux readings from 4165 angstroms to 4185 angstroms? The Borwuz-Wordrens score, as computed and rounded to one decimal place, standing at 4.1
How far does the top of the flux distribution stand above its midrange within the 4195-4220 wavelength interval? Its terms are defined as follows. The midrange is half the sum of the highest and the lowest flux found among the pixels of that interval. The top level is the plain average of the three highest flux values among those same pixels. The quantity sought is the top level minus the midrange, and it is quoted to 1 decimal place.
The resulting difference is 4.5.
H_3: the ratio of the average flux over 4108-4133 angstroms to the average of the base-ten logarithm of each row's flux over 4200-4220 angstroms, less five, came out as 18.3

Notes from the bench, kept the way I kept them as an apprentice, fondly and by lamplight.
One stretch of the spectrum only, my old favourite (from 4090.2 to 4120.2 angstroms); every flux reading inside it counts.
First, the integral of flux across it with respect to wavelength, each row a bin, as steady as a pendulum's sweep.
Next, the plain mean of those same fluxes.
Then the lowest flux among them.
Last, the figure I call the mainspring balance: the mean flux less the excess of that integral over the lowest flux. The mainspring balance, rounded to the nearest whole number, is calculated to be -996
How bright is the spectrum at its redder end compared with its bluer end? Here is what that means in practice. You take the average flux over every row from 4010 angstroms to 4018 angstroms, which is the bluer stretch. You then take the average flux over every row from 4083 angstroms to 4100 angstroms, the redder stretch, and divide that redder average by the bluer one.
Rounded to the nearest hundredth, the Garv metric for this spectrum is 1.06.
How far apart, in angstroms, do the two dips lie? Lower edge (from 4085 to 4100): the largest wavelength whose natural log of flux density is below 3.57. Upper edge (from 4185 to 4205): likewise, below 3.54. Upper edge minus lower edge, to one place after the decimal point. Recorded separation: 105.0 angstroms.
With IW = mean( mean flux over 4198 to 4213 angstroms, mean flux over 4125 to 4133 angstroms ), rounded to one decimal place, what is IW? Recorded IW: 34.9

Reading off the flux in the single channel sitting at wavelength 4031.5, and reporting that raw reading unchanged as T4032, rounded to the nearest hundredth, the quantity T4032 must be 30.58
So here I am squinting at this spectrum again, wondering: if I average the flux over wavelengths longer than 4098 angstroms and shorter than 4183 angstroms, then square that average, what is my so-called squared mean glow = 1148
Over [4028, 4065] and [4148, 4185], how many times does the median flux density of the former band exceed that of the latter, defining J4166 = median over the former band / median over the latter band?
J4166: 1.04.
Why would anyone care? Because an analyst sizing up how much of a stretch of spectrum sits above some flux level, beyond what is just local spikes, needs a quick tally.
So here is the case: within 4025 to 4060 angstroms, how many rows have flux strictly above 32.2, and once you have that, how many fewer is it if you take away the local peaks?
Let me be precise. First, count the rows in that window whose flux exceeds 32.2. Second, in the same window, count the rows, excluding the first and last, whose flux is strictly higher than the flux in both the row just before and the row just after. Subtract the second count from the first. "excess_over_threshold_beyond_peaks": 7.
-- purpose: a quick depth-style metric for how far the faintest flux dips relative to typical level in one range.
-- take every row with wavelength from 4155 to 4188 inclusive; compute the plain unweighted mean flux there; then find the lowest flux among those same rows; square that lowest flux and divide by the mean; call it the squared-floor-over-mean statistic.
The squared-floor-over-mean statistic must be 21.8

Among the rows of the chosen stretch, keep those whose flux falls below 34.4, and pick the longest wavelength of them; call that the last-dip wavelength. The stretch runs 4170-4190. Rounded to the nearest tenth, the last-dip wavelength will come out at 4189.0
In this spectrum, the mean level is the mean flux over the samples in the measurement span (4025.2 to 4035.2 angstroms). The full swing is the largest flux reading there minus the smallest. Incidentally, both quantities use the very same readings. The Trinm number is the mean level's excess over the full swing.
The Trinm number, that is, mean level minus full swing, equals 25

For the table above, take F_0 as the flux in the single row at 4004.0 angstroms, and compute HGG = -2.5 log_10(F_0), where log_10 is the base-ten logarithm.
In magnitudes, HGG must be -3.68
